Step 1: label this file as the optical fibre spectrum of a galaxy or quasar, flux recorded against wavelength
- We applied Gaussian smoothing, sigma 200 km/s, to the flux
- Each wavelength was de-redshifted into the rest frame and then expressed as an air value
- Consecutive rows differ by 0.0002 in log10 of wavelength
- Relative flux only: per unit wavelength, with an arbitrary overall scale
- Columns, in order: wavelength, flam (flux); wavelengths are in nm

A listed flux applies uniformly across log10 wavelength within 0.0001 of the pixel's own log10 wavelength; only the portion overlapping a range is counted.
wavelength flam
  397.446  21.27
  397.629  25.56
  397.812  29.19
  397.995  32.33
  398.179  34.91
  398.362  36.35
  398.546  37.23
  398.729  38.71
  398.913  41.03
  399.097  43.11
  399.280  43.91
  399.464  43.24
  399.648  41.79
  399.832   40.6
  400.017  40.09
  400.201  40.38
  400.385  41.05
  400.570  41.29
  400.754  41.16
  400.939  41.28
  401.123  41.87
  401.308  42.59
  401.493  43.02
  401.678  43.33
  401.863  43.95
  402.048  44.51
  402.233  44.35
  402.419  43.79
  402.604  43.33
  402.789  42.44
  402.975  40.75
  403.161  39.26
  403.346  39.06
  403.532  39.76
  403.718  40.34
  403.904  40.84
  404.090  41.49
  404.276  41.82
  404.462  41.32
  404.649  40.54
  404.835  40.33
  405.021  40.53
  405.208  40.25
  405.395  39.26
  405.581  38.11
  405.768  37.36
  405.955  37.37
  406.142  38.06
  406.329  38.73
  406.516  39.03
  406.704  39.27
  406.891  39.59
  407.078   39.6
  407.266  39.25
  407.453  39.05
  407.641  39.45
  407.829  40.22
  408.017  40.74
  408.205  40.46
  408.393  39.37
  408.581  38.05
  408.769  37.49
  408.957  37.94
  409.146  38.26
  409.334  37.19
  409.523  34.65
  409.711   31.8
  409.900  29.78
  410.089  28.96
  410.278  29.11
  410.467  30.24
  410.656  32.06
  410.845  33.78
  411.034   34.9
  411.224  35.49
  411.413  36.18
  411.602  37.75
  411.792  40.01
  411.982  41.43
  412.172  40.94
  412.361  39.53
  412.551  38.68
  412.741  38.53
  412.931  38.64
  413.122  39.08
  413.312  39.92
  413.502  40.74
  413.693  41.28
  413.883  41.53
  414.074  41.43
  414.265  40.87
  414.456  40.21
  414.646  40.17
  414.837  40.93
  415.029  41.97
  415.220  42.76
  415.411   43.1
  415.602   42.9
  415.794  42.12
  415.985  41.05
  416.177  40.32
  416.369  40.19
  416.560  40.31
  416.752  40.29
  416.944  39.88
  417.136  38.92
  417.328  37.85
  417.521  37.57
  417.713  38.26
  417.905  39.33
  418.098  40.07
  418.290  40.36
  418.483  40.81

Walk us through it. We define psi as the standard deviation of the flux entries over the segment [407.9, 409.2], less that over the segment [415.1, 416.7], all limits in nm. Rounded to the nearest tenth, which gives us 0.0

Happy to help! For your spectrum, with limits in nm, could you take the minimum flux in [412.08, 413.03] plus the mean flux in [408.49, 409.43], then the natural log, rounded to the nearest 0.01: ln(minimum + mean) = 4.33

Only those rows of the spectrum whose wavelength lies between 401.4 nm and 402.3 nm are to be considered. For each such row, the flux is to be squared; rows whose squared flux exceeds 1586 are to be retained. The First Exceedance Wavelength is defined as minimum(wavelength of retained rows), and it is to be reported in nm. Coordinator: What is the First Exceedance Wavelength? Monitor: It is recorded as 401.493 nm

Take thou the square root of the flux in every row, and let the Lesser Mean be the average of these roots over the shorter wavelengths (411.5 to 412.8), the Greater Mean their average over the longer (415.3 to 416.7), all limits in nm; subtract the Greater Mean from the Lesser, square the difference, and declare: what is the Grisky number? 0.02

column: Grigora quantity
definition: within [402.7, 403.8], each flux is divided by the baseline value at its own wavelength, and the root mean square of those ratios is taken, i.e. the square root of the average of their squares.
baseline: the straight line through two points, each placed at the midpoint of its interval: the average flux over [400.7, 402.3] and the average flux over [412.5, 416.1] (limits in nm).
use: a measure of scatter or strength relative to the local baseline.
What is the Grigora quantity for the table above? 0.945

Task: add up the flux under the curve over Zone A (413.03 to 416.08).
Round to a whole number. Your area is 126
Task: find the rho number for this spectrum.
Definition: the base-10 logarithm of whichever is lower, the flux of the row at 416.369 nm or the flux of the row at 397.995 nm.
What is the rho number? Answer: 1.51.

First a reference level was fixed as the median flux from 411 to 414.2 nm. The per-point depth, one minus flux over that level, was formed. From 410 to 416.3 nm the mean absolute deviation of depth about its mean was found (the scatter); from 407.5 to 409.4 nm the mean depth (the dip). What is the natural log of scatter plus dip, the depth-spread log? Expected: -2.39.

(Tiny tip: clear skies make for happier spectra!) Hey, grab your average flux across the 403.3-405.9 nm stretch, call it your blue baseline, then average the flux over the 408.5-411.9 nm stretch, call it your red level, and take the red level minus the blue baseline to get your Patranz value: -5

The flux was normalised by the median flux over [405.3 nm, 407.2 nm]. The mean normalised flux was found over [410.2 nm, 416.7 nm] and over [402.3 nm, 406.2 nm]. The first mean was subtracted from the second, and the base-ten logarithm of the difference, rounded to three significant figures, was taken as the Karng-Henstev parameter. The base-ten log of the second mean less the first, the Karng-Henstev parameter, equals -1.50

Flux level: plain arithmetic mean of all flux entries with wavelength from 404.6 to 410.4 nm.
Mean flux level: 38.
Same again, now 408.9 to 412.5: 35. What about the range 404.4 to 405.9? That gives 40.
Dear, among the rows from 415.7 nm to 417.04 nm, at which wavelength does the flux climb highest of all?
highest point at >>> 415.794 nm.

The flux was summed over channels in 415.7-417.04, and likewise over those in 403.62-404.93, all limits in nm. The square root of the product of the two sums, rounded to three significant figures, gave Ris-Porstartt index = 285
